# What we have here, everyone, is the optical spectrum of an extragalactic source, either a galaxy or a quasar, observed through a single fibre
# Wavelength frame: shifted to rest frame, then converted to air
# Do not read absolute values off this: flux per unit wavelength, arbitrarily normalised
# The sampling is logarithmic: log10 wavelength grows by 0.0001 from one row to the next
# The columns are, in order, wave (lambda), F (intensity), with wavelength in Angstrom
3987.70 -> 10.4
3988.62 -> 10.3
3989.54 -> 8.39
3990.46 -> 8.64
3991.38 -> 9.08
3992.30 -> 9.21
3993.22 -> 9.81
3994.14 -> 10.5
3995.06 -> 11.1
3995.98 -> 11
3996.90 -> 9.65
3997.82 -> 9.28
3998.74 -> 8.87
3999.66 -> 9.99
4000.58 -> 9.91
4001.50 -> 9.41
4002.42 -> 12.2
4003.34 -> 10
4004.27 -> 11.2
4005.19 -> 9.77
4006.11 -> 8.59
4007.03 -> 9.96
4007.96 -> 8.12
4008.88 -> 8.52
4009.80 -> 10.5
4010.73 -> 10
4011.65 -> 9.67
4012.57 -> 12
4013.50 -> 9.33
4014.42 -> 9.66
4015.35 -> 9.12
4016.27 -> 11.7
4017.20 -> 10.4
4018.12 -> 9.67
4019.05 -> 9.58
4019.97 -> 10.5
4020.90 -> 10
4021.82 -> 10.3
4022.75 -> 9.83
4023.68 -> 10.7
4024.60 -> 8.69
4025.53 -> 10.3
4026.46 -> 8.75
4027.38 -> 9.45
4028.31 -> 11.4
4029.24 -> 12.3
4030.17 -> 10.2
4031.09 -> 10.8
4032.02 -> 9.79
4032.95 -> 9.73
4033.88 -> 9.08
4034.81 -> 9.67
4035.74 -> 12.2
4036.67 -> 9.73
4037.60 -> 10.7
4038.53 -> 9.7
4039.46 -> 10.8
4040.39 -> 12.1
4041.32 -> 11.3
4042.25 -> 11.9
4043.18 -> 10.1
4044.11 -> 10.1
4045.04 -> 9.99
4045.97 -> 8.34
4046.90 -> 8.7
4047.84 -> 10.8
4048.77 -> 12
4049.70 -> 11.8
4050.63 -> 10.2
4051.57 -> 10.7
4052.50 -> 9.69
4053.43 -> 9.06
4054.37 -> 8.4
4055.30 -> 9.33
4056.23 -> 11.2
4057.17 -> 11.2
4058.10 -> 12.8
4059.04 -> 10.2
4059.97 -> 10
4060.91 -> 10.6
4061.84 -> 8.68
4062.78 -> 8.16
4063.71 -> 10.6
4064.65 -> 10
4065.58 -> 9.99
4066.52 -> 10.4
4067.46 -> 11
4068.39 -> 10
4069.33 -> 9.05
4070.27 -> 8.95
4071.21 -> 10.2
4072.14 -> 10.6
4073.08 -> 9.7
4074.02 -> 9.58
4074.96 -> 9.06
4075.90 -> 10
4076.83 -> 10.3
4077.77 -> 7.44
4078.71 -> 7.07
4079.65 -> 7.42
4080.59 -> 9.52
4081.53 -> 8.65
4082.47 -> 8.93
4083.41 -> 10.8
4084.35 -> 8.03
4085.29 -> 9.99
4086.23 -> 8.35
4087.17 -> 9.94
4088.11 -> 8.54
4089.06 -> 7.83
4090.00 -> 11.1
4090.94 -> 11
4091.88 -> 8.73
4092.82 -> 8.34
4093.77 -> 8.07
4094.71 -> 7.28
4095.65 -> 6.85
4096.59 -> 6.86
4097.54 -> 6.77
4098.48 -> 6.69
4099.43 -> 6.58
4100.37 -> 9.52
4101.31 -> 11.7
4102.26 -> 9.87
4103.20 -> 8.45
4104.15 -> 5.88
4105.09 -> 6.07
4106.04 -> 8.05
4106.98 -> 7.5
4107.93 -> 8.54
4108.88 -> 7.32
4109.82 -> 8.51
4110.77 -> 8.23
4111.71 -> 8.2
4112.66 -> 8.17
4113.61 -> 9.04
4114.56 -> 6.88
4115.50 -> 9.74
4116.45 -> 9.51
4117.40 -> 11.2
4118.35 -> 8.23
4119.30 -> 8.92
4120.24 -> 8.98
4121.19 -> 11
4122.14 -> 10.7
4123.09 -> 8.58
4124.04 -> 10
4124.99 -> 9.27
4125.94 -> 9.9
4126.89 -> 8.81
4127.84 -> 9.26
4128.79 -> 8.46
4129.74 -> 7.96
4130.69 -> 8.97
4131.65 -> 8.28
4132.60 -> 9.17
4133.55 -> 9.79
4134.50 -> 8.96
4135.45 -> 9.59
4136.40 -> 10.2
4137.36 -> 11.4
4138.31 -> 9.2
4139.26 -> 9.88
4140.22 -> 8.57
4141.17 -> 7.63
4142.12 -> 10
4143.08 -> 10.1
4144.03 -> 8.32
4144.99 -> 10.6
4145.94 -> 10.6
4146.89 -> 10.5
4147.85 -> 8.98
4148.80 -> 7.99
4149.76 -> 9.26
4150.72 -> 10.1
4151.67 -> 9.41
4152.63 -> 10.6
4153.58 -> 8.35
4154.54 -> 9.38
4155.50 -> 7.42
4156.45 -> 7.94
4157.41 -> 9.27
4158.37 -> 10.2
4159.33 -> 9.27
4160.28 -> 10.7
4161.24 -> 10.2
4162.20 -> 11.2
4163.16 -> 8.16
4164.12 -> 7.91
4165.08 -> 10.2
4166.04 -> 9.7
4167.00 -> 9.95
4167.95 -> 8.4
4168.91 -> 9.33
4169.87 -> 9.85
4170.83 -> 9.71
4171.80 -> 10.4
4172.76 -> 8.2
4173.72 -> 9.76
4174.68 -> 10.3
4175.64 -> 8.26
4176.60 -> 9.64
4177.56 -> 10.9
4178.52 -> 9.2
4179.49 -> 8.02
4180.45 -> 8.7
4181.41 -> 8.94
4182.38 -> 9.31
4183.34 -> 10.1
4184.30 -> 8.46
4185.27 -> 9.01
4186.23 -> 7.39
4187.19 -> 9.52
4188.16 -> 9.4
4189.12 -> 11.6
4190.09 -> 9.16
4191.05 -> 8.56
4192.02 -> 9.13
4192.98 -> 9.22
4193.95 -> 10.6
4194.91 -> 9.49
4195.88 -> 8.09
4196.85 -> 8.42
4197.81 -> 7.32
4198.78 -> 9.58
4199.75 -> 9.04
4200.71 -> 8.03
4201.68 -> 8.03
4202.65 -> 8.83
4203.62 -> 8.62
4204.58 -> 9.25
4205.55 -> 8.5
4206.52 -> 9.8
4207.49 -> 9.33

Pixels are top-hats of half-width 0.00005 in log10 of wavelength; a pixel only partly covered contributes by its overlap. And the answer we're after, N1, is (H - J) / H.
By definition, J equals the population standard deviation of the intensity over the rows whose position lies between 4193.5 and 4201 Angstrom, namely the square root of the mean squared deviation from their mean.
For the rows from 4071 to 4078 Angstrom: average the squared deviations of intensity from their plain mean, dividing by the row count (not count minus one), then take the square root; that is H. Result -0.1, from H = 0.93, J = 0.99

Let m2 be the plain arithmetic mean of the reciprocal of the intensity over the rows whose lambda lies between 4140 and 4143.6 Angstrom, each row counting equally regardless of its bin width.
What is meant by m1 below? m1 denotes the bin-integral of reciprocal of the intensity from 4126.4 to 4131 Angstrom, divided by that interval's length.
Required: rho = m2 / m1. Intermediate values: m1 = 0.116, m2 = 0.1117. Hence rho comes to 0.97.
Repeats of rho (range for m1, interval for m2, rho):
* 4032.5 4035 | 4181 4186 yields 1.04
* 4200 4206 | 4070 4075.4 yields 0.88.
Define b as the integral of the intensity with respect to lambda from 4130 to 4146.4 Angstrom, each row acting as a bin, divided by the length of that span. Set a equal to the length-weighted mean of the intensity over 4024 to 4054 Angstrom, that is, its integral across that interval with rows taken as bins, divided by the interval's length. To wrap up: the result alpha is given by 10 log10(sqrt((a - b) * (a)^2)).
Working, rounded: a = 10.3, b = 9.5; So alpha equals 9.8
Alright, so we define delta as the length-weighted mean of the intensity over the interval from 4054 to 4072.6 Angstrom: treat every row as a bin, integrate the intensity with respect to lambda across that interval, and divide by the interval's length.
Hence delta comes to 10.1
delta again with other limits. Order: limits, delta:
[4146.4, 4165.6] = 9.4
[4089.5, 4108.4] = 8.2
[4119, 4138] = 9.4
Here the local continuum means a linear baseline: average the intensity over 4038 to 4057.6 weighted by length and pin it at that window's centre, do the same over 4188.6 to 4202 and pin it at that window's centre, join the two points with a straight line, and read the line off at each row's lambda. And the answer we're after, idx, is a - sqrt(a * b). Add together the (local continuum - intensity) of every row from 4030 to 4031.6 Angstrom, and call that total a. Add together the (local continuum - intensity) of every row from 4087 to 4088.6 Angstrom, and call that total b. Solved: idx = -0.1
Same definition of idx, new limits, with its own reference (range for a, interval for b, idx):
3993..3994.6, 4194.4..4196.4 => 0.5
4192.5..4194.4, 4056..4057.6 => -3.5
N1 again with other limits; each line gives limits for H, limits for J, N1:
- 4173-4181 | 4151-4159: -0.1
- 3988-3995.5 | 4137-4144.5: -0.3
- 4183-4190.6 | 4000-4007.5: 0.1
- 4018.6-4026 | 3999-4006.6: -0.7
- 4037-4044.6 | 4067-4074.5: 0.2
